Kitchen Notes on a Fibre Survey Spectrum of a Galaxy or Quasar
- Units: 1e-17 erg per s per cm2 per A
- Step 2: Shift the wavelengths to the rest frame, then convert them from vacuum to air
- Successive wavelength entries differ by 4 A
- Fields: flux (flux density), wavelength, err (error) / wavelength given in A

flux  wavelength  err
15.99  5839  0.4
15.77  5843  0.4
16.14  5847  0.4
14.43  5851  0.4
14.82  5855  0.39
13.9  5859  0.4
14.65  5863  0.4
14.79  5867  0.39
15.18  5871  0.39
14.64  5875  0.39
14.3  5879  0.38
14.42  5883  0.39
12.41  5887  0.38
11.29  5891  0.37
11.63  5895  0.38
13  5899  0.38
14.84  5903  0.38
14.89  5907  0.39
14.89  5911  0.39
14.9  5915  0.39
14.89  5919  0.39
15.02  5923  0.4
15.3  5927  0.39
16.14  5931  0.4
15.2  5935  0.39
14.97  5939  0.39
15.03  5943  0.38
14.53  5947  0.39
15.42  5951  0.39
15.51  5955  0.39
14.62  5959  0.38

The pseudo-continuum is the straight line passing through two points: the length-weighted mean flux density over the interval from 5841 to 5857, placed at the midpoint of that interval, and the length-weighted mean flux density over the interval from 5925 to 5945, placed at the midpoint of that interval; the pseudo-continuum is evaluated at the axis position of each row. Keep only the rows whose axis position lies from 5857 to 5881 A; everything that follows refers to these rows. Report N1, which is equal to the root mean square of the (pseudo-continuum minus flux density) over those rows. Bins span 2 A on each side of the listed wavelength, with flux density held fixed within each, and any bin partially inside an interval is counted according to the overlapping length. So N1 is 0.8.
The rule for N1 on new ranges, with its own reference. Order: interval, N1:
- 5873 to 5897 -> 2.6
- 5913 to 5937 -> 0.4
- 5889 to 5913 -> 2.4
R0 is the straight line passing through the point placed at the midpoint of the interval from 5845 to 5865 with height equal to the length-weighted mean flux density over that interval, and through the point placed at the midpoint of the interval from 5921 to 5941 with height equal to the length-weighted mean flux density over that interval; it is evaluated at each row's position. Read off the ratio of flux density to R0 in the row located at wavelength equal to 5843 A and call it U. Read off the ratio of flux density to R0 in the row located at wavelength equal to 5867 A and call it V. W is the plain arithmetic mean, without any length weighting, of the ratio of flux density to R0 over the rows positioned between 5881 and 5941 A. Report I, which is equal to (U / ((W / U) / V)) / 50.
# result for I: 0.0244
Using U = 1.07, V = 0.99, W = 0.938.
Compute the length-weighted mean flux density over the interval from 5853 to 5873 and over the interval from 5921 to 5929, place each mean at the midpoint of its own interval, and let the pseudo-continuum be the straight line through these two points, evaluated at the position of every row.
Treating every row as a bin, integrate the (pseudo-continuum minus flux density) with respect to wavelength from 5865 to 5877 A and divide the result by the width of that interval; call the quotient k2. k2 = -0.1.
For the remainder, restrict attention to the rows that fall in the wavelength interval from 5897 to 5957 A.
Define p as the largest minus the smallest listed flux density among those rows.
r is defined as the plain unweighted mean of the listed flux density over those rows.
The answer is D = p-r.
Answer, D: -11.8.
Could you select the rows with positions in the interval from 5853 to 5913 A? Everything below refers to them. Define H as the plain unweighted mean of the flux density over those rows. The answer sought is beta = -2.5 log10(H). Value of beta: -2.86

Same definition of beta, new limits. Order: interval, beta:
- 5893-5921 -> -2.88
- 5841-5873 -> -2.94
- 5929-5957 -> -2.96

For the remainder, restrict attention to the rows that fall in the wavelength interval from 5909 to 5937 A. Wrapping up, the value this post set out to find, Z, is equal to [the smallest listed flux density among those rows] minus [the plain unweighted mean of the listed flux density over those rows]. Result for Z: -0.3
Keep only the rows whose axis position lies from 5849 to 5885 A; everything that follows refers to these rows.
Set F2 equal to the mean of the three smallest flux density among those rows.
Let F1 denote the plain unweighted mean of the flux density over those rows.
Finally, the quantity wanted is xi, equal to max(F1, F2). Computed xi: 14.6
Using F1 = 14.6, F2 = 14.2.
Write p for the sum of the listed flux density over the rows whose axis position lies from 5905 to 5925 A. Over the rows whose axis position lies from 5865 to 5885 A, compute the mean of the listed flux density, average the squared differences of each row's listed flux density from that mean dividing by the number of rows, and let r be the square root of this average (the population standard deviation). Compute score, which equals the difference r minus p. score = -74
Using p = 75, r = 0.31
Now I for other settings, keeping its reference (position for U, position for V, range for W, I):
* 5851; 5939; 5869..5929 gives 0.0199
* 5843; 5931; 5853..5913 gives 0.0260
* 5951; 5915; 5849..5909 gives 0.0209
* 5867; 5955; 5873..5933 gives 0.0211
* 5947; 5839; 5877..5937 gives 0.0206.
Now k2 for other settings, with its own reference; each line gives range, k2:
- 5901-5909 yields 0.1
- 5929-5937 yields -0.4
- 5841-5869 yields -0.3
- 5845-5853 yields -0.7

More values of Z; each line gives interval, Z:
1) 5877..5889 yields -1.3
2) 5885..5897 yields -0.5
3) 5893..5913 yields -2.2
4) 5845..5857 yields -0.7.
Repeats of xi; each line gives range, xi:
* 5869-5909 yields 13.7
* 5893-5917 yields 14.0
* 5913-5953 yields 15.1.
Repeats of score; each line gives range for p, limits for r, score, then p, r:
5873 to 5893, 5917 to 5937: -67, 67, 0.44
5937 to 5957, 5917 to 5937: -75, 75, 0.44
